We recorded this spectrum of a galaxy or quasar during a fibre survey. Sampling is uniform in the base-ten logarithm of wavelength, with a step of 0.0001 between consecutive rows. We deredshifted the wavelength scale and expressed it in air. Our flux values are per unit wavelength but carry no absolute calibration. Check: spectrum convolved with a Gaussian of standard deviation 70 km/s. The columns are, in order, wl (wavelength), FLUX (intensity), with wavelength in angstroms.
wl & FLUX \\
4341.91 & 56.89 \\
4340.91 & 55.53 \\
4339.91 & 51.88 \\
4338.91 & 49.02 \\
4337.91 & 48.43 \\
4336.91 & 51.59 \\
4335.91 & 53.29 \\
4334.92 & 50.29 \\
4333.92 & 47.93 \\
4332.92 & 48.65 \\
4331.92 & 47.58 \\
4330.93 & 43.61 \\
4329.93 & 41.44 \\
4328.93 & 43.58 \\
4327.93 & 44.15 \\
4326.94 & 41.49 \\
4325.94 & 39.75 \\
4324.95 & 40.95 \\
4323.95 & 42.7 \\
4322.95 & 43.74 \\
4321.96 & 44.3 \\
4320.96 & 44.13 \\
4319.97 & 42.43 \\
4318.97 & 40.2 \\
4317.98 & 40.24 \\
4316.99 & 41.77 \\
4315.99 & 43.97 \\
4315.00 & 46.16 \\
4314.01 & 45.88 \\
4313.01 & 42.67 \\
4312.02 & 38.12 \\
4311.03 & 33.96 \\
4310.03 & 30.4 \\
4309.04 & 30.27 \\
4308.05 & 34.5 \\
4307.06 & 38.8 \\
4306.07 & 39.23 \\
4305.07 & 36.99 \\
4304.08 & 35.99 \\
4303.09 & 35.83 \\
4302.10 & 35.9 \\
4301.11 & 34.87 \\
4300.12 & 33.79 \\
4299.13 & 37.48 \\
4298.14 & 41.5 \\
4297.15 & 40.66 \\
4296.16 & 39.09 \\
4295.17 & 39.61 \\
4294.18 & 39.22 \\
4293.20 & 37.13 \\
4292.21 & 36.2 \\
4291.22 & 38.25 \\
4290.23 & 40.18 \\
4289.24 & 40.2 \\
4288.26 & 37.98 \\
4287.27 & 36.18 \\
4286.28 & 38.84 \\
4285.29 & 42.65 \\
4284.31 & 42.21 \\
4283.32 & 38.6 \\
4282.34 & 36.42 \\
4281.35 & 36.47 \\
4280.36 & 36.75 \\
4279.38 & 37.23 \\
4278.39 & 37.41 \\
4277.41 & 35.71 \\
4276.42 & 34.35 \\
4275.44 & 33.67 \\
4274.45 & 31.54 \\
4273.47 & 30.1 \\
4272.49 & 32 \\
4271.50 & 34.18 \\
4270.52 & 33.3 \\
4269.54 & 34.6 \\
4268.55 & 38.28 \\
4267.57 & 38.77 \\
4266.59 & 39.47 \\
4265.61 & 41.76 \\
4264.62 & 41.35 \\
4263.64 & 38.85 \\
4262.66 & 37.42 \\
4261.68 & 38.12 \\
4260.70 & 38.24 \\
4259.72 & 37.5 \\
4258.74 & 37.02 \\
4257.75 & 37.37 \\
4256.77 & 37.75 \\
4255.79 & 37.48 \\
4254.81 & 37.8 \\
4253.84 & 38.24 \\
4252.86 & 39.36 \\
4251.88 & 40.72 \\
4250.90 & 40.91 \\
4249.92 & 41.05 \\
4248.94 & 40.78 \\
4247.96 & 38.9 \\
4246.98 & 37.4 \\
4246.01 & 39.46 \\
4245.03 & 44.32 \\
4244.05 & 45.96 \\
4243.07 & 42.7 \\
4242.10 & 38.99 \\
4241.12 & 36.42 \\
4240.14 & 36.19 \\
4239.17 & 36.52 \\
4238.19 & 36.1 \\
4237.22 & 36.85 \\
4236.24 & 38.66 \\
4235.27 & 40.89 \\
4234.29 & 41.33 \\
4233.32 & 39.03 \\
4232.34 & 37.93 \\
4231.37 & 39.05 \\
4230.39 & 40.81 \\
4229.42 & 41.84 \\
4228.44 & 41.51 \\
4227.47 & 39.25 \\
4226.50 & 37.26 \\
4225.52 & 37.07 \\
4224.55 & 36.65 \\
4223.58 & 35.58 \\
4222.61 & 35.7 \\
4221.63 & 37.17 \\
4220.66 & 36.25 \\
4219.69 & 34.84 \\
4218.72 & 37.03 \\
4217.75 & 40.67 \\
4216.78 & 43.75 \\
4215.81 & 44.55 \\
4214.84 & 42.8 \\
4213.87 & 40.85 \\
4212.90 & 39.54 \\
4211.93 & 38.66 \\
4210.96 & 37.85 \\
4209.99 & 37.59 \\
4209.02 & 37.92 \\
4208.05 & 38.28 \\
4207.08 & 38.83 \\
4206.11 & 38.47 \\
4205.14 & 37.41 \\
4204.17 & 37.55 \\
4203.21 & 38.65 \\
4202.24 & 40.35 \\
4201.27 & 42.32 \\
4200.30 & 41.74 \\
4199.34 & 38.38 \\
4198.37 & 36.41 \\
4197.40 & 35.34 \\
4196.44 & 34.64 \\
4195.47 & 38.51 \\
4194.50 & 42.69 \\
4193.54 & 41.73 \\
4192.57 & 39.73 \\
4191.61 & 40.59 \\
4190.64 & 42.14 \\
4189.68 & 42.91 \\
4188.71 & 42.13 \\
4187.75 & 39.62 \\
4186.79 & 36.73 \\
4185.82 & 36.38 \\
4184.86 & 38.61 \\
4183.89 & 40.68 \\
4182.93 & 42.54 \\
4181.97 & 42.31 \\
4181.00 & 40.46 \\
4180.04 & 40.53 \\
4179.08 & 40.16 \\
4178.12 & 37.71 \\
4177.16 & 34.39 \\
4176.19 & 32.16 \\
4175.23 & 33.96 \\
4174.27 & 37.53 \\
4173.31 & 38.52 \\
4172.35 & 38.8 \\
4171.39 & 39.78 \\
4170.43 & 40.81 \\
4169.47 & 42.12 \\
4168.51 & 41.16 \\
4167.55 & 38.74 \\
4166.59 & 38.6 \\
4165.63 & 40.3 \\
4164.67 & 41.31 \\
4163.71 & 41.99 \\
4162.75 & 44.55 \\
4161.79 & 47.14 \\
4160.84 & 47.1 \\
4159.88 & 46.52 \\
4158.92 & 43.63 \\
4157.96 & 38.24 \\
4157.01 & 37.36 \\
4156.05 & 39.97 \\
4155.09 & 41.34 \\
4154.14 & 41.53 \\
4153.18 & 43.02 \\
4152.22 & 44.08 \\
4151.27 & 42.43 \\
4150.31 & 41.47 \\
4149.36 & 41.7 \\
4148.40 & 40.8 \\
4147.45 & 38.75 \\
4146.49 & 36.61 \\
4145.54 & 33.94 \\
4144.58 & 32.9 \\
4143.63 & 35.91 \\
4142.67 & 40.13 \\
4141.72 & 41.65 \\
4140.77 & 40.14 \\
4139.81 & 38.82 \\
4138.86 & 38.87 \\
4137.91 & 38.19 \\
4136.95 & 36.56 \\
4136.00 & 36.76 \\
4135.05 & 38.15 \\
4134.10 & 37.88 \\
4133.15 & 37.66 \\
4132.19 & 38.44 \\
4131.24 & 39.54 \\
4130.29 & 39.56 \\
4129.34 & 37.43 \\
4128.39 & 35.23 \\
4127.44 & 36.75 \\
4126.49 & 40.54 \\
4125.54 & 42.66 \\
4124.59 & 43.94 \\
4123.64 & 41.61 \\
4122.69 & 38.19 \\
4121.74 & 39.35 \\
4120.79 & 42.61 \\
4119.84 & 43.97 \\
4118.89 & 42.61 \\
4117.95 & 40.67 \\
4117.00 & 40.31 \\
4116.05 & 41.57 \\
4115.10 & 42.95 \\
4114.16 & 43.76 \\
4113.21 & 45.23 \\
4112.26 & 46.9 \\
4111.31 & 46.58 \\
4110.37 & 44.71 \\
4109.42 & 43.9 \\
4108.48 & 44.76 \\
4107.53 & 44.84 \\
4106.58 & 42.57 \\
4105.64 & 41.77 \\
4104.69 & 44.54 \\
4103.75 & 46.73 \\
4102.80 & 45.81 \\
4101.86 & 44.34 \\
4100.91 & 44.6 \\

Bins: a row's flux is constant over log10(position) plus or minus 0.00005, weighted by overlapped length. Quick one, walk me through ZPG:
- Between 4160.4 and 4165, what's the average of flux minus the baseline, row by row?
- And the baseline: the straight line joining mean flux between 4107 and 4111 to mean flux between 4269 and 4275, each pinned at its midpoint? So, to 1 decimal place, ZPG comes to 3.8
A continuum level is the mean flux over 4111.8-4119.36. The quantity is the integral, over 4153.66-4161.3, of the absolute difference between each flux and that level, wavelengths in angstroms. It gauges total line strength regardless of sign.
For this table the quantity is 24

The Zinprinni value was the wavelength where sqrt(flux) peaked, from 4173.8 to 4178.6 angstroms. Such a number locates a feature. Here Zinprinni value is 4178.12 angstroms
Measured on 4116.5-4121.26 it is 4119.84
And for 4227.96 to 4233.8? 4229.42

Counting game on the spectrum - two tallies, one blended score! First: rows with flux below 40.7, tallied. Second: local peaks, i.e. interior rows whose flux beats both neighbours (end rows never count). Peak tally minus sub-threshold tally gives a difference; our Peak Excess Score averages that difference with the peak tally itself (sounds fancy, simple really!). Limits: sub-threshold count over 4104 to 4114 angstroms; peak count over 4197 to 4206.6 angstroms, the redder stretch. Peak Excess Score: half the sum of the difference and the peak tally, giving 1.00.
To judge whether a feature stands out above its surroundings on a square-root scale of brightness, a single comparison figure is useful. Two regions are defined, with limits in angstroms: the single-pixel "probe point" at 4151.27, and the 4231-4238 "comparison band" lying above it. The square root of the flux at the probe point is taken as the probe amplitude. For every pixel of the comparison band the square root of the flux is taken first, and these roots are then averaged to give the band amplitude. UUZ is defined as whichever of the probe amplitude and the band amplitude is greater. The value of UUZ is 6.51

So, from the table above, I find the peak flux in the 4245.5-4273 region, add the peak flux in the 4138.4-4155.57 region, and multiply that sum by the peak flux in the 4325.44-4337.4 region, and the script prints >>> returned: 4574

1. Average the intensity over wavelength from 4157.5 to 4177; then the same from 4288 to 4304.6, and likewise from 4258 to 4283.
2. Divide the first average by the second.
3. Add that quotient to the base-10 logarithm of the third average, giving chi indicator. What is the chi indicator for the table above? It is 2.63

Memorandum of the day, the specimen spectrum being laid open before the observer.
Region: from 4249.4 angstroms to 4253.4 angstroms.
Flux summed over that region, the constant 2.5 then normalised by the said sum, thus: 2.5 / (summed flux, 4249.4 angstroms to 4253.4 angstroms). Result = 0.0154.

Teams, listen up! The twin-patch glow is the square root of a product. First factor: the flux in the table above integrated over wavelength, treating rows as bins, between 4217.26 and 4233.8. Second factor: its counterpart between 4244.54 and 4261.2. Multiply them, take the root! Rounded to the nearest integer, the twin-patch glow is 640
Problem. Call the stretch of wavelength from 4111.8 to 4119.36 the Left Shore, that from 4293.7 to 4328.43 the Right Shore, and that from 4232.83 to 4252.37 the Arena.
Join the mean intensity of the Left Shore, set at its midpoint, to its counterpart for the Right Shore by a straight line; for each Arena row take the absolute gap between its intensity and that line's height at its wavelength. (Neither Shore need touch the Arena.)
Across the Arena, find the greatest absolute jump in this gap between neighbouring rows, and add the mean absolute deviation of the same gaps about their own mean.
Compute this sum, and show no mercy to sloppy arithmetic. 4.8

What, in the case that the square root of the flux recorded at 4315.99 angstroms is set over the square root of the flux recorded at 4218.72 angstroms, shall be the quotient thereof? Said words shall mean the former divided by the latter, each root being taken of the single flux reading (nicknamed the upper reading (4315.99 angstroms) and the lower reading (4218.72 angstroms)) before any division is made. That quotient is 1.09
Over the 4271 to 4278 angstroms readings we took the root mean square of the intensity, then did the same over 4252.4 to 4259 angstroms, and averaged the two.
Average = 35.5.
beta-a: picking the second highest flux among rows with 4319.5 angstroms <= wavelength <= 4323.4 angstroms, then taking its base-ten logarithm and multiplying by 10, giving 16.45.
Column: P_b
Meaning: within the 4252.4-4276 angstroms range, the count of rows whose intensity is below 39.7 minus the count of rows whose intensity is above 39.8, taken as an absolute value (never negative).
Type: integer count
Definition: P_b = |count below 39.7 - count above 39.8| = 20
